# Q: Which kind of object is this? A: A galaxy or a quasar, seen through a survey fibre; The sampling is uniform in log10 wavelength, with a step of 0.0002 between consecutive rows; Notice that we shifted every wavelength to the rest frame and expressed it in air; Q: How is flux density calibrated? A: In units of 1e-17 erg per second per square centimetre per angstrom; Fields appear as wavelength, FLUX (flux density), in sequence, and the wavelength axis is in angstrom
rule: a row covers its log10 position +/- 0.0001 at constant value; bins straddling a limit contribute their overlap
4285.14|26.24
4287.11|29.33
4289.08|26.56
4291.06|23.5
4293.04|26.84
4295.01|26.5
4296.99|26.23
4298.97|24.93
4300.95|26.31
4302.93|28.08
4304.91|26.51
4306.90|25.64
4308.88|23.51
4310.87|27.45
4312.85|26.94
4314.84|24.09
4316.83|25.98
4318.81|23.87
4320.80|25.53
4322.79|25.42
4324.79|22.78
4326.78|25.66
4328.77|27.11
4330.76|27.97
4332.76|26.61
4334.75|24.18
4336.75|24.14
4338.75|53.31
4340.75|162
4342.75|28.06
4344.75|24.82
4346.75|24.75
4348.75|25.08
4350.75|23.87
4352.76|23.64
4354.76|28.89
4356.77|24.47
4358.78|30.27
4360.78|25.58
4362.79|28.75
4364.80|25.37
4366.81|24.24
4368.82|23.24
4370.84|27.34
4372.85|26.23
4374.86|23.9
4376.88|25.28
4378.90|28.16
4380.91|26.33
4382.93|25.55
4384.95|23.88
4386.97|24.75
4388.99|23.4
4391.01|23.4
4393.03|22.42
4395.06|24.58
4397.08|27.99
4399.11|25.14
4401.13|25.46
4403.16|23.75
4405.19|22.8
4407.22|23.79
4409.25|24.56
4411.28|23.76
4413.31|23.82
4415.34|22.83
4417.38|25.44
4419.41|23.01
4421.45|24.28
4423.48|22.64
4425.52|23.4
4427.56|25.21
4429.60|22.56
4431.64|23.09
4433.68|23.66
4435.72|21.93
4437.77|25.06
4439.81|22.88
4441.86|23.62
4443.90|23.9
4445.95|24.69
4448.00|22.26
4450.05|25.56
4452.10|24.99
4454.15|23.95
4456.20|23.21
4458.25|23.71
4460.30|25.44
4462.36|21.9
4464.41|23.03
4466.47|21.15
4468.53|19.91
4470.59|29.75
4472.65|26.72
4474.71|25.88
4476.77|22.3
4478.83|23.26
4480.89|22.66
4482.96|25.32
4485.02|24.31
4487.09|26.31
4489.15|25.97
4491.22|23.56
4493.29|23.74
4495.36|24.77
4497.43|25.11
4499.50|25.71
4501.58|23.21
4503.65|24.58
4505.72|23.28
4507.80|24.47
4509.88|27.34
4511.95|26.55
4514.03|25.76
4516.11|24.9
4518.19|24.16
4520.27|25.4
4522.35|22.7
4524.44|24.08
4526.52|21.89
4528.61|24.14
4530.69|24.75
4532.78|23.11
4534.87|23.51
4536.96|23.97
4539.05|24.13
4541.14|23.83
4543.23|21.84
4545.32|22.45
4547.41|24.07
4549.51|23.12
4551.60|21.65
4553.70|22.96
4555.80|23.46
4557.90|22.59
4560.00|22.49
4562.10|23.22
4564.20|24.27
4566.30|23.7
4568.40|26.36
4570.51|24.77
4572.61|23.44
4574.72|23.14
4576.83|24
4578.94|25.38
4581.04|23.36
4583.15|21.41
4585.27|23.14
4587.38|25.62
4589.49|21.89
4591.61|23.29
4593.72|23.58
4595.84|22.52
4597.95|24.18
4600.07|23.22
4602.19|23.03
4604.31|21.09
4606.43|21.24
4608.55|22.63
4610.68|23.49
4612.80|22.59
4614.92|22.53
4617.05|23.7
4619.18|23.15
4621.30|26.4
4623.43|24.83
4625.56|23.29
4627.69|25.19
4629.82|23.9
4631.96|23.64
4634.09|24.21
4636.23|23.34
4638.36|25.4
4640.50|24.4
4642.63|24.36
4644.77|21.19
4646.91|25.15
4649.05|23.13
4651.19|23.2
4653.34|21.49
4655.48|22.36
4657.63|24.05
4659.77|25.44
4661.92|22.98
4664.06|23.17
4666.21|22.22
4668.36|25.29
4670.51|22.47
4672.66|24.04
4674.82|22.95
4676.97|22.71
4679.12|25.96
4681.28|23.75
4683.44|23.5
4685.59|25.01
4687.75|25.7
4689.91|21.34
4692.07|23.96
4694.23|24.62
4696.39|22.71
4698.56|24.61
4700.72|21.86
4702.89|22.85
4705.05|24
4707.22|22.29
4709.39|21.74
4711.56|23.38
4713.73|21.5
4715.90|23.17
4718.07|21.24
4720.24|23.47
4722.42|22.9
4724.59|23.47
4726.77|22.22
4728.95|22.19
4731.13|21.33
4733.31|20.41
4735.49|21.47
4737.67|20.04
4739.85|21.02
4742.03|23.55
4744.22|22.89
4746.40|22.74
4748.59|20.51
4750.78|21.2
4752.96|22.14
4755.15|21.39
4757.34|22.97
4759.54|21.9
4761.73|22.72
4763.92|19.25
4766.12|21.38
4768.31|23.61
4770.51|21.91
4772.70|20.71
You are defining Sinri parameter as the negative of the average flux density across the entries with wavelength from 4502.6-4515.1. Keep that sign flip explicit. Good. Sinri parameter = -25.3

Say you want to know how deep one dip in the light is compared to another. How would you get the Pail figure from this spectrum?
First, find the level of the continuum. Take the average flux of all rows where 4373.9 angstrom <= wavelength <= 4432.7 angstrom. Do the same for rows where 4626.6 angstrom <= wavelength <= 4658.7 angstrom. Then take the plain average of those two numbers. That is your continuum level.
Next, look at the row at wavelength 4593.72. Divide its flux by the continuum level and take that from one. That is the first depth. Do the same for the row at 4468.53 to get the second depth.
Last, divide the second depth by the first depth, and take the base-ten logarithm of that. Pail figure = 1.0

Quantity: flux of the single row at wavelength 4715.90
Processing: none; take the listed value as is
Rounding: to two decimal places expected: 23.17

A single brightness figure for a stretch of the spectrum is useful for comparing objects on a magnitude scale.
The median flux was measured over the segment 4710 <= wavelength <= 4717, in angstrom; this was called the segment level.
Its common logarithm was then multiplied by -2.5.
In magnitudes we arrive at -3.41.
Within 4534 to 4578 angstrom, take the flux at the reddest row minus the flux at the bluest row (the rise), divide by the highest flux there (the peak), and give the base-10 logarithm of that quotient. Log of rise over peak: -1.7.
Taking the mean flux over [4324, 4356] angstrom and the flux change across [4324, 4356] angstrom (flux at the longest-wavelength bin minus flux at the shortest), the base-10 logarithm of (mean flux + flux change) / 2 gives 1.32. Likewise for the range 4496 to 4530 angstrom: 1.07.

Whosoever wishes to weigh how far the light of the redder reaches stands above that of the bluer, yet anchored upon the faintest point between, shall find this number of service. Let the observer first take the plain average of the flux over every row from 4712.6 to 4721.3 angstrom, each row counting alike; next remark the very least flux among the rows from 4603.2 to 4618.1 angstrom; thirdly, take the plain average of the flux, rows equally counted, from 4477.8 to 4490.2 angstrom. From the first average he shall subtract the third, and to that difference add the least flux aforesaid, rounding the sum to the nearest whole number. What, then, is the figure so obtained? 19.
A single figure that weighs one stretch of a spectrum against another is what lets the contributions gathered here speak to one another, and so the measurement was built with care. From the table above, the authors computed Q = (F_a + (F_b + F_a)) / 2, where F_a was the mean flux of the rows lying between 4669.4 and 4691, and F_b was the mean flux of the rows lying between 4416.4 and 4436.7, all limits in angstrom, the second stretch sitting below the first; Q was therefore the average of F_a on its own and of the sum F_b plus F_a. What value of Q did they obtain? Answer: 35.5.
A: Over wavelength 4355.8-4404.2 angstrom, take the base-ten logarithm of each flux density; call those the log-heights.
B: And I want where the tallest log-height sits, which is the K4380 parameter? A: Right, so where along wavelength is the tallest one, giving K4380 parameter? 4358.78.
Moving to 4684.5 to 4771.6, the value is 4687.75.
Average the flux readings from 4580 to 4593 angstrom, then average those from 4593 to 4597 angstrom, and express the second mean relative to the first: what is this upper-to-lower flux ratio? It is 1.00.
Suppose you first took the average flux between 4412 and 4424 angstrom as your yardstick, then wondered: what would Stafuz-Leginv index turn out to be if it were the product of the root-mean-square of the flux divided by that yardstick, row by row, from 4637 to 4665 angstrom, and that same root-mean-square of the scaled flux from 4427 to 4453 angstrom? 1.00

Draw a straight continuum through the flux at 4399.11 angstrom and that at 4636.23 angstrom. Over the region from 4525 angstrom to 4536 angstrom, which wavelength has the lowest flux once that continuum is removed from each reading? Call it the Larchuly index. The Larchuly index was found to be 4526.52 angstrom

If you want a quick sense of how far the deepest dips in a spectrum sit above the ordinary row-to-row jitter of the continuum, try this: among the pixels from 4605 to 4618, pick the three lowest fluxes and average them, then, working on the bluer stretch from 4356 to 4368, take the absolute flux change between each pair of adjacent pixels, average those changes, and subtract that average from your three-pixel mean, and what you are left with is 18.5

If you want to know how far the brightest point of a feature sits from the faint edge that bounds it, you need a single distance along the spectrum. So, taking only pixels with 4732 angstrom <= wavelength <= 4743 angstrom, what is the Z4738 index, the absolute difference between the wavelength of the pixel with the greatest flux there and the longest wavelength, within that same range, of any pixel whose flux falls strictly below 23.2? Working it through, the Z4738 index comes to 2.2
